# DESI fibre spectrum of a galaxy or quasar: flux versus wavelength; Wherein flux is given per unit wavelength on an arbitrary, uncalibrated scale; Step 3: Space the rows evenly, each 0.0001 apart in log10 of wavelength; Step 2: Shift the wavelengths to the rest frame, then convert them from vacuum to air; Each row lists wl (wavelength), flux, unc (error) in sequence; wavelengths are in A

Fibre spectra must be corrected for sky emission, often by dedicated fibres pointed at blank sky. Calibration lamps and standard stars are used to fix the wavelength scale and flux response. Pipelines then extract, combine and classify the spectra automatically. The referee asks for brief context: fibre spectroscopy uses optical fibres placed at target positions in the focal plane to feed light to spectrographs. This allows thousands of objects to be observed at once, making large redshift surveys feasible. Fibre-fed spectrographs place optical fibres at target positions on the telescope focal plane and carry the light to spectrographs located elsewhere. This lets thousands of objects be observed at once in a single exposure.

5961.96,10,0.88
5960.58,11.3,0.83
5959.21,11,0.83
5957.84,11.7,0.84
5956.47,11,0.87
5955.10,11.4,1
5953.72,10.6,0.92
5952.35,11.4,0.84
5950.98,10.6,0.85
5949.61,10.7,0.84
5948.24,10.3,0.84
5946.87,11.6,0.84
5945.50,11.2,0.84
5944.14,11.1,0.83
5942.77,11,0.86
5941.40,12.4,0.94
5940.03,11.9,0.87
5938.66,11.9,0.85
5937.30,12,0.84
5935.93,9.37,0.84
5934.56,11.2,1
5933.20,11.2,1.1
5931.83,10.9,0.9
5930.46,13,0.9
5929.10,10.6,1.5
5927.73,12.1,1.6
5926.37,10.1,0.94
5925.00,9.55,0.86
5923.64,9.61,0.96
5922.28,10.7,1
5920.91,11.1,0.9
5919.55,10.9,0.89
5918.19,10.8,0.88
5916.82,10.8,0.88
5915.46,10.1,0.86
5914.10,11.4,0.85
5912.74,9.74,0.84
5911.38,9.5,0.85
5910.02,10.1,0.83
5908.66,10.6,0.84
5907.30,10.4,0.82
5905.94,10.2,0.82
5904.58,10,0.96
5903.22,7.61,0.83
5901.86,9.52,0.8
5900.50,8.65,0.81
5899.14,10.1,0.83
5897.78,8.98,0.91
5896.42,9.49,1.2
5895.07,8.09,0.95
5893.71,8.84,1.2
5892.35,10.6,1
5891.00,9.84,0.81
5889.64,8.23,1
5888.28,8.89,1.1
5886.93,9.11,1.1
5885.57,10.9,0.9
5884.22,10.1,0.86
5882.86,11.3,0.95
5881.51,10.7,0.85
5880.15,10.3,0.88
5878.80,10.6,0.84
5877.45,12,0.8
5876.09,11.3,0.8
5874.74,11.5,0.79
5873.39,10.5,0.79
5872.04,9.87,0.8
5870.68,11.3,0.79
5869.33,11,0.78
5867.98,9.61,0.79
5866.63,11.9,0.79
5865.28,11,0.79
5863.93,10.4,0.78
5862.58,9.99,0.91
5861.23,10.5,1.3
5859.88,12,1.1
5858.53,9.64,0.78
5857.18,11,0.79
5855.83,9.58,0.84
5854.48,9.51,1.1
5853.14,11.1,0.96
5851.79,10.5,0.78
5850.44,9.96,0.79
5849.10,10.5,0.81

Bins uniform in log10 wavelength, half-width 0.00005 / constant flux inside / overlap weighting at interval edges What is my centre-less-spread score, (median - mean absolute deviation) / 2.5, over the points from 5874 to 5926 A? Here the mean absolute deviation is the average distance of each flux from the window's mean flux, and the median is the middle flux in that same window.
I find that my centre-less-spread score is 3.7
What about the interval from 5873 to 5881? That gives 4.2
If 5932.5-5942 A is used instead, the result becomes 4.5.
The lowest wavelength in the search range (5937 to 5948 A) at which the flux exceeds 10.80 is 5937.30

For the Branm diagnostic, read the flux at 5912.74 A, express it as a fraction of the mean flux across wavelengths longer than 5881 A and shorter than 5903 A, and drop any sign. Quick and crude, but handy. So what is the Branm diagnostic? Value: 1.02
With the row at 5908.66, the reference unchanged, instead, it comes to 1.11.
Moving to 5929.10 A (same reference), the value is 1.11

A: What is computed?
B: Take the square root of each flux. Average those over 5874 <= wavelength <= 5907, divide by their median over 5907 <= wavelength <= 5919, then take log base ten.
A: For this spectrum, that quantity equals -0.012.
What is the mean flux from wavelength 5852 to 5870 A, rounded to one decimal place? 10.6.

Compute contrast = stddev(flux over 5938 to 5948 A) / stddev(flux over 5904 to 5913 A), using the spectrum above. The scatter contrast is 1.4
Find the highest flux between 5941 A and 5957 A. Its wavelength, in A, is 5941.40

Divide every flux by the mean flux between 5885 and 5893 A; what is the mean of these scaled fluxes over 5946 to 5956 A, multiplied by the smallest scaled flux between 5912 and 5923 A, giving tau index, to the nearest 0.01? 1.16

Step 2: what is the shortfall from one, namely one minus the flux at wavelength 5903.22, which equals -6.6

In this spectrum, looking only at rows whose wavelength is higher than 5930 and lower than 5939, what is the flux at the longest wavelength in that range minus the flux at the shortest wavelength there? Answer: -1.1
